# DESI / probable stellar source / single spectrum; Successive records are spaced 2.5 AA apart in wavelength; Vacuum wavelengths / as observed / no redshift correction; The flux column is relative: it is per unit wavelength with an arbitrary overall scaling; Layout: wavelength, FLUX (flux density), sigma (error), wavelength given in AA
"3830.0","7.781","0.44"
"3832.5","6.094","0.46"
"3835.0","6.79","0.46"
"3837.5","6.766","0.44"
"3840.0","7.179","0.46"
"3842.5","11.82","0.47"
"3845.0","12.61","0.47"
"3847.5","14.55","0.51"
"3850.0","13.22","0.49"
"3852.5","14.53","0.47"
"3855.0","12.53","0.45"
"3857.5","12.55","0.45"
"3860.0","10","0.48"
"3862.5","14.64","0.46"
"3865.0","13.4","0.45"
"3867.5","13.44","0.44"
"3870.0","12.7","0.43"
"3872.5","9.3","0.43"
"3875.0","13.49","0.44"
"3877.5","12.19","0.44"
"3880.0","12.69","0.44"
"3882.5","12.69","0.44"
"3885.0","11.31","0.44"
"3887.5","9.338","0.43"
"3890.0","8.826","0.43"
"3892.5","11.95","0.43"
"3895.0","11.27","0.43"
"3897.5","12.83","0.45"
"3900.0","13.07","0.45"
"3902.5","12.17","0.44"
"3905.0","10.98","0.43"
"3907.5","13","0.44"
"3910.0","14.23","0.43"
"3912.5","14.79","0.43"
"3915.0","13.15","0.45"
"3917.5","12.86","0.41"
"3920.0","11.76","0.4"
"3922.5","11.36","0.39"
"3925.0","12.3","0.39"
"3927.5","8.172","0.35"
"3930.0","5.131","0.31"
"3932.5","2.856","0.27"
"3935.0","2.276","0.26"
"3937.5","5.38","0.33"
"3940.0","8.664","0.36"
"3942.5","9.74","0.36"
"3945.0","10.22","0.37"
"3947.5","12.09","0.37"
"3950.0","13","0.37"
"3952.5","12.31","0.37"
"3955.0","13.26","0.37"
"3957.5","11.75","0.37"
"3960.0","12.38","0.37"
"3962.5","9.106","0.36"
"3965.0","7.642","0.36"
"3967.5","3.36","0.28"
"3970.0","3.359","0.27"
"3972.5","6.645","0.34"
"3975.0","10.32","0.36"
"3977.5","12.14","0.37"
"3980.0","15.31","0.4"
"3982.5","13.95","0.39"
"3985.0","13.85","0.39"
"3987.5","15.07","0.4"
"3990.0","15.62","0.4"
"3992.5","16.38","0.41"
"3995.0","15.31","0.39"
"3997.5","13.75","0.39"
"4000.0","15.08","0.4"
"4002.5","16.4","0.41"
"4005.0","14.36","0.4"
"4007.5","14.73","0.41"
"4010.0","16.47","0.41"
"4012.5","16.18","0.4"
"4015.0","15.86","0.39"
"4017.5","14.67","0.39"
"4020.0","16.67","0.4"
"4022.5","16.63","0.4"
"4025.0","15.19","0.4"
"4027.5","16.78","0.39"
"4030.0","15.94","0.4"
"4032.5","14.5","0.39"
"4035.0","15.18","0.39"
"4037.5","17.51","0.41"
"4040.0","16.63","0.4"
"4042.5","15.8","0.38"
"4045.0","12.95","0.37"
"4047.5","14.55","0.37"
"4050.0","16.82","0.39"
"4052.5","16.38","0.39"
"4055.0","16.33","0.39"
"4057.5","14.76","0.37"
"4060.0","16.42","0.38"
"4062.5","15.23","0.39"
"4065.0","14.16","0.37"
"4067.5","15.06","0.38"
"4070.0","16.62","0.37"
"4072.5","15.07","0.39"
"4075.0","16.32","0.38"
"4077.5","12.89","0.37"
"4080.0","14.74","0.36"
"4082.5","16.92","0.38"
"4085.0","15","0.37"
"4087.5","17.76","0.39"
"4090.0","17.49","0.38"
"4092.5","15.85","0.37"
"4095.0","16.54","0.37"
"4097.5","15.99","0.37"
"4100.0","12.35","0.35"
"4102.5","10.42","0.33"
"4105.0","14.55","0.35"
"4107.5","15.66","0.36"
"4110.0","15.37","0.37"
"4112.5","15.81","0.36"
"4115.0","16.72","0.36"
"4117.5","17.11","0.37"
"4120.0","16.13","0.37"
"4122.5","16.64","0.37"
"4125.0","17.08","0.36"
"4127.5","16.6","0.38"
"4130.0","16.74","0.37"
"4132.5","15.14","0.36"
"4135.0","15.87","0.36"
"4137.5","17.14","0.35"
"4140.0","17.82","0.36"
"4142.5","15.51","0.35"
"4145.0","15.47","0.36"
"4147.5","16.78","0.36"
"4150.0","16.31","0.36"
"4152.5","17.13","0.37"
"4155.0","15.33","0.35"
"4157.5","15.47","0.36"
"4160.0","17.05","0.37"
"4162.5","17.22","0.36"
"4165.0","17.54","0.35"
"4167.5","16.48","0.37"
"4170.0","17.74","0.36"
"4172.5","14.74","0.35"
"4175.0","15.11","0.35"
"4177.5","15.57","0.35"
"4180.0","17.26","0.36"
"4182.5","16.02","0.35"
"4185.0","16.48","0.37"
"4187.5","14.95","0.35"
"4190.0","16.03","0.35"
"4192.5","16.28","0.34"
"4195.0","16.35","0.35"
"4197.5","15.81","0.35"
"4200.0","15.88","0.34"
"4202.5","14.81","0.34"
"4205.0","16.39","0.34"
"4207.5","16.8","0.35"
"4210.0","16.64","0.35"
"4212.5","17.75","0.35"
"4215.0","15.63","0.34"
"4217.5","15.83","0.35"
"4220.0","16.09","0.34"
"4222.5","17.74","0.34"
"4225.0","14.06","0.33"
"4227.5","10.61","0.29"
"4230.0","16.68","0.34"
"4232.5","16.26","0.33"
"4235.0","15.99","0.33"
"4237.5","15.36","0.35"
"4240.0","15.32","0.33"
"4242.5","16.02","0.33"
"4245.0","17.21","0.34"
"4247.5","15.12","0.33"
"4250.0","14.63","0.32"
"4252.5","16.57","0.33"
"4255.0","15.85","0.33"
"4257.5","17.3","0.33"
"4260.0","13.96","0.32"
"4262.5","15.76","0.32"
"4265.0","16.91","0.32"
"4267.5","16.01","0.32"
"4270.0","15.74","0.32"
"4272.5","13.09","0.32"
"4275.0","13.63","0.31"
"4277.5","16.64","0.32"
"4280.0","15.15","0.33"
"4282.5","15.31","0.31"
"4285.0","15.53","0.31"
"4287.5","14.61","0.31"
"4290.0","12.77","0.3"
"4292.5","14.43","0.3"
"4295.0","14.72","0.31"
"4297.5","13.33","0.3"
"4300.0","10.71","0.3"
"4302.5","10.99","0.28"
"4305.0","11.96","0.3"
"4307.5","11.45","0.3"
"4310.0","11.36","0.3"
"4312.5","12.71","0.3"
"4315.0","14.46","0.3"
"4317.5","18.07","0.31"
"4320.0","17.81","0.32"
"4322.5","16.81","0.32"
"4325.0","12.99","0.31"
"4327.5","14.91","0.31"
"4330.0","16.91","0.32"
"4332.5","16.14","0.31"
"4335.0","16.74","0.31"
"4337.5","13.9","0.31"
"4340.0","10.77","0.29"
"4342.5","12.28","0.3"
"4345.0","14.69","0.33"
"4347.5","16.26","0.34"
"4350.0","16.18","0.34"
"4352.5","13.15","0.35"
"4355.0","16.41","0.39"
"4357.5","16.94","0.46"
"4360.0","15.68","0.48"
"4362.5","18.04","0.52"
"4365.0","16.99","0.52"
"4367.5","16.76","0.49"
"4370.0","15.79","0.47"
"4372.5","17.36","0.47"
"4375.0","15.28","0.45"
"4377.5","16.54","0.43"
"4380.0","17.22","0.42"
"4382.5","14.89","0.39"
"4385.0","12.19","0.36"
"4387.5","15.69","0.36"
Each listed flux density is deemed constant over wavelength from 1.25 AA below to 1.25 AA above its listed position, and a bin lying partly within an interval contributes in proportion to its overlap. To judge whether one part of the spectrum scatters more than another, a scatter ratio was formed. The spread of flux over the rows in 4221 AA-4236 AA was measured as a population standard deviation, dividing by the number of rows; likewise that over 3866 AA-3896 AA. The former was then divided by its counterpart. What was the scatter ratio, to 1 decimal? 1.5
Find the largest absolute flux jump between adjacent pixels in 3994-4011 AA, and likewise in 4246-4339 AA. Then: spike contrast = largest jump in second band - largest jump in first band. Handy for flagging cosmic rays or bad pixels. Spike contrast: 1.8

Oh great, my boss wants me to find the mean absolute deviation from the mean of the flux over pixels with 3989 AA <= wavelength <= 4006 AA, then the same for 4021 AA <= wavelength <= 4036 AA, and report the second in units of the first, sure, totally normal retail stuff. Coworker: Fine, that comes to 1.0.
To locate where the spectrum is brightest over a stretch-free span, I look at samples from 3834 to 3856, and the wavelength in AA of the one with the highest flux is 3847.5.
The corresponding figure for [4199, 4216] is 4212.5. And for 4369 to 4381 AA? 4372.5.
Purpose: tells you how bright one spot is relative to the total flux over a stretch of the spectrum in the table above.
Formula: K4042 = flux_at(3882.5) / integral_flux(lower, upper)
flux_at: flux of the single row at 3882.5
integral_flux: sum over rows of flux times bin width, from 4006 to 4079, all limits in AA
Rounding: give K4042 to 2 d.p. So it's 0.01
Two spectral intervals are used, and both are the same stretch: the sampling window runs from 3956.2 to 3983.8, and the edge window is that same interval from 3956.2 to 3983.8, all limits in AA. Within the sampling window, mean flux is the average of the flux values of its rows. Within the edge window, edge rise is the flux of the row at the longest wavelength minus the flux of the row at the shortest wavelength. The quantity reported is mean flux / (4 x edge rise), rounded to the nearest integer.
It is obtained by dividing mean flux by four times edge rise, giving 1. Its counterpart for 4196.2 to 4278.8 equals 5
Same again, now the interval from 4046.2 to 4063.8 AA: 6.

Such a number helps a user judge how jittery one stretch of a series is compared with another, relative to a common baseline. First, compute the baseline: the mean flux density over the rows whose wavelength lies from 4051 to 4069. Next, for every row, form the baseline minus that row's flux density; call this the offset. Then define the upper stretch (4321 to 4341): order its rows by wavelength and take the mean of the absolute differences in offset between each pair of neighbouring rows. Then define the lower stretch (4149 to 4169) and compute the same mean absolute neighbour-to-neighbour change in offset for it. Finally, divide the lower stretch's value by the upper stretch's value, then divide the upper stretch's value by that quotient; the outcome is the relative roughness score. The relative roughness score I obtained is 5.5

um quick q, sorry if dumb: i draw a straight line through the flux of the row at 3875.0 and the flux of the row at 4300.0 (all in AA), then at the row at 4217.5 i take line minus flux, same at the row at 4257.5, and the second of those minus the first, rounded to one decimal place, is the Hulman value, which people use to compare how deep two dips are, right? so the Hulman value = -1.7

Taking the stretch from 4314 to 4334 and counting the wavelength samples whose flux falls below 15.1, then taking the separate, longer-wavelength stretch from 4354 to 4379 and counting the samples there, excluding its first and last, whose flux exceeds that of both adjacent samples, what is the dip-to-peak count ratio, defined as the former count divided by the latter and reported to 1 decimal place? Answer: 1.0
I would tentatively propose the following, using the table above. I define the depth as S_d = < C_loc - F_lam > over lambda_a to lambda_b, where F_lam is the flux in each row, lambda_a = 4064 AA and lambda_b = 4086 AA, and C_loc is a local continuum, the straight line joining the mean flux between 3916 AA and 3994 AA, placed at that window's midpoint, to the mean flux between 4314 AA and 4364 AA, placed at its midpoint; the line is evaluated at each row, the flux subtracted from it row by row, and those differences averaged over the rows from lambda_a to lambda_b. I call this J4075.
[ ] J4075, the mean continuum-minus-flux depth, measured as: -3.3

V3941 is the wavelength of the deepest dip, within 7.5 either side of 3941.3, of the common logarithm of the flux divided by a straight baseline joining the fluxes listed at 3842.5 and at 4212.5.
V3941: 3935.0 AA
